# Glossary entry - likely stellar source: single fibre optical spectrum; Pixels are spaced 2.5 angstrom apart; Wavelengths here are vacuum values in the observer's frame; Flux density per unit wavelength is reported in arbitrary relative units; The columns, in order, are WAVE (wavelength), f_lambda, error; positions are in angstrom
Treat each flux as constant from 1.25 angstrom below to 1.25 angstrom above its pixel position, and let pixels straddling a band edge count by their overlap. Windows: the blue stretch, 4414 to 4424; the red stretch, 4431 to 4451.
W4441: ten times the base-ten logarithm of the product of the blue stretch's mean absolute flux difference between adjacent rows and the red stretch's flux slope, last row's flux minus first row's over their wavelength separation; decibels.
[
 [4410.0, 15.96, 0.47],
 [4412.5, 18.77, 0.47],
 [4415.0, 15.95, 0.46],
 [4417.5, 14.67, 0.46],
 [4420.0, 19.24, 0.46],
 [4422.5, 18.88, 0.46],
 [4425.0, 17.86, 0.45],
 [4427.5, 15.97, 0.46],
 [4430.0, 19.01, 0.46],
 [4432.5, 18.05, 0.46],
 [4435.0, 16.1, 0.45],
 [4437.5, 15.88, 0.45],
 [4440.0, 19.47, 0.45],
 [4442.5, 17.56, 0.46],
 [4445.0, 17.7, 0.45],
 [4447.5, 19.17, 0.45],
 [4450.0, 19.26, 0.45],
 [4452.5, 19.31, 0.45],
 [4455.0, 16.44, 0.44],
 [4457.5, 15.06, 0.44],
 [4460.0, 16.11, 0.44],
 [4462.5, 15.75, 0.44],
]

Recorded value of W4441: -8.4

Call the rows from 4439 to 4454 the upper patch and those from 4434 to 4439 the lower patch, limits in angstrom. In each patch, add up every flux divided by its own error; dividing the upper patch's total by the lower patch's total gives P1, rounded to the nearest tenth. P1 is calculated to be 3.5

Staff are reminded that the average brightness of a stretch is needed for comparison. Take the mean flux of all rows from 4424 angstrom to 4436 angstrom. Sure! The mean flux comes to 17.4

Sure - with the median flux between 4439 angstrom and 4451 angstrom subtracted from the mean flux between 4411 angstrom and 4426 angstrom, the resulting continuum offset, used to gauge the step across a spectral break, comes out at -1.6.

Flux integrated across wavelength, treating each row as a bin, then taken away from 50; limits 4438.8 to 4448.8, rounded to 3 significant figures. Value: -135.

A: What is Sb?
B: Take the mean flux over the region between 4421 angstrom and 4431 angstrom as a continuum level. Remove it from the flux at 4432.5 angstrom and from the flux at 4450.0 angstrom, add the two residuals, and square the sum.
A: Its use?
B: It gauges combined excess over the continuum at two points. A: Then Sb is 2.1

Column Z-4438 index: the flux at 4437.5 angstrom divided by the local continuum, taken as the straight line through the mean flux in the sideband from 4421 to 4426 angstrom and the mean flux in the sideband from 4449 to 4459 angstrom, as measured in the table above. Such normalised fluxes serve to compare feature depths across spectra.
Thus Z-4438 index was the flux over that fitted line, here 0.88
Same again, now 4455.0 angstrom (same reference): 0.94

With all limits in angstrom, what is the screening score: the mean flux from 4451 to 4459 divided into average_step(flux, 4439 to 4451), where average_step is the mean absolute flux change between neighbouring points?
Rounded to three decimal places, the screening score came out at 0.053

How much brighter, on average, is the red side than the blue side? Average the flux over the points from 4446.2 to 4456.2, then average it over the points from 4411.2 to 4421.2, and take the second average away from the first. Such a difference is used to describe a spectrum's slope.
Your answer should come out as 1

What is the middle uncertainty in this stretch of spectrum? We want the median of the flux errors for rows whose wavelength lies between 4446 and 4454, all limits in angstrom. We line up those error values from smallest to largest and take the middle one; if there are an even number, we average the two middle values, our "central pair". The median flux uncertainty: 0.450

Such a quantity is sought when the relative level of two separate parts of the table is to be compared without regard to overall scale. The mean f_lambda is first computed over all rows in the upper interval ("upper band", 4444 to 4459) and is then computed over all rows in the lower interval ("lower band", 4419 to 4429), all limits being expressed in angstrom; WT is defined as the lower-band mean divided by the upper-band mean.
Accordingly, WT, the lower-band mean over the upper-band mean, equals 1.01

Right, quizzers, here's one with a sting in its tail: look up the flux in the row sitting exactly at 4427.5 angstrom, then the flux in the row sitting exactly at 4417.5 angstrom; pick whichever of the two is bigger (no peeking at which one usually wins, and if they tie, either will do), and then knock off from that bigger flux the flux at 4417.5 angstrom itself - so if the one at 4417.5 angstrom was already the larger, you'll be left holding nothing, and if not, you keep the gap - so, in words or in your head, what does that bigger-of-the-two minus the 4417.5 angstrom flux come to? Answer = 1.3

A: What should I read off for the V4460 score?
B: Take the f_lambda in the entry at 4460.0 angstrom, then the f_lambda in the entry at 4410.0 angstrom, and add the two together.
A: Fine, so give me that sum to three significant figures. 32.1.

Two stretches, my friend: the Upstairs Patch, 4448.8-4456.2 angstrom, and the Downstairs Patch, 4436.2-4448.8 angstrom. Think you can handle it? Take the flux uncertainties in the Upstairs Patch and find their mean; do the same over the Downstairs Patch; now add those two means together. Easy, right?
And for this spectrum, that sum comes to 0.899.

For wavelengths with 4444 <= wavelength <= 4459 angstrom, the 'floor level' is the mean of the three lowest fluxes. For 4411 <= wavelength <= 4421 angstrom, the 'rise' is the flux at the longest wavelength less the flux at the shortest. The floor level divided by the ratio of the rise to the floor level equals 572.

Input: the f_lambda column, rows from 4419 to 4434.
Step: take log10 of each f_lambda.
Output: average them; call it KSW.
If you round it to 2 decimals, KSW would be 1.26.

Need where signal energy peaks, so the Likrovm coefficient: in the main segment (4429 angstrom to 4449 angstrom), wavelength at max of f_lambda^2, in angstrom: 4440.0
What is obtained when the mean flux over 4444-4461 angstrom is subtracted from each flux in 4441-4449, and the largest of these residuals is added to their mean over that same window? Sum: 2.2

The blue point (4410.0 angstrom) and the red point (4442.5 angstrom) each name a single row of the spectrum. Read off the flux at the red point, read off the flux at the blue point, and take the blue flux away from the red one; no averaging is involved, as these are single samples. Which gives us 2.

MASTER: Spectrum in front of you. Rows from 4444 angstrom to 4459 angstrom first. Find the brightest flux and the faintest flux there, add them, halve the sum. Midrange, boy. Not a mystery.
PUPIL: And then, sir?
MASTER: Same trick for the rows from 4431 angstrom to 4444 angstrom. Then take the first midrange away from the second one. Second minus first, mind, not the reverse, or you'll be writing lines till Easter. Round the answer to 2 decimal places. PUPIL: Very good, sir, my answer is 0.49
